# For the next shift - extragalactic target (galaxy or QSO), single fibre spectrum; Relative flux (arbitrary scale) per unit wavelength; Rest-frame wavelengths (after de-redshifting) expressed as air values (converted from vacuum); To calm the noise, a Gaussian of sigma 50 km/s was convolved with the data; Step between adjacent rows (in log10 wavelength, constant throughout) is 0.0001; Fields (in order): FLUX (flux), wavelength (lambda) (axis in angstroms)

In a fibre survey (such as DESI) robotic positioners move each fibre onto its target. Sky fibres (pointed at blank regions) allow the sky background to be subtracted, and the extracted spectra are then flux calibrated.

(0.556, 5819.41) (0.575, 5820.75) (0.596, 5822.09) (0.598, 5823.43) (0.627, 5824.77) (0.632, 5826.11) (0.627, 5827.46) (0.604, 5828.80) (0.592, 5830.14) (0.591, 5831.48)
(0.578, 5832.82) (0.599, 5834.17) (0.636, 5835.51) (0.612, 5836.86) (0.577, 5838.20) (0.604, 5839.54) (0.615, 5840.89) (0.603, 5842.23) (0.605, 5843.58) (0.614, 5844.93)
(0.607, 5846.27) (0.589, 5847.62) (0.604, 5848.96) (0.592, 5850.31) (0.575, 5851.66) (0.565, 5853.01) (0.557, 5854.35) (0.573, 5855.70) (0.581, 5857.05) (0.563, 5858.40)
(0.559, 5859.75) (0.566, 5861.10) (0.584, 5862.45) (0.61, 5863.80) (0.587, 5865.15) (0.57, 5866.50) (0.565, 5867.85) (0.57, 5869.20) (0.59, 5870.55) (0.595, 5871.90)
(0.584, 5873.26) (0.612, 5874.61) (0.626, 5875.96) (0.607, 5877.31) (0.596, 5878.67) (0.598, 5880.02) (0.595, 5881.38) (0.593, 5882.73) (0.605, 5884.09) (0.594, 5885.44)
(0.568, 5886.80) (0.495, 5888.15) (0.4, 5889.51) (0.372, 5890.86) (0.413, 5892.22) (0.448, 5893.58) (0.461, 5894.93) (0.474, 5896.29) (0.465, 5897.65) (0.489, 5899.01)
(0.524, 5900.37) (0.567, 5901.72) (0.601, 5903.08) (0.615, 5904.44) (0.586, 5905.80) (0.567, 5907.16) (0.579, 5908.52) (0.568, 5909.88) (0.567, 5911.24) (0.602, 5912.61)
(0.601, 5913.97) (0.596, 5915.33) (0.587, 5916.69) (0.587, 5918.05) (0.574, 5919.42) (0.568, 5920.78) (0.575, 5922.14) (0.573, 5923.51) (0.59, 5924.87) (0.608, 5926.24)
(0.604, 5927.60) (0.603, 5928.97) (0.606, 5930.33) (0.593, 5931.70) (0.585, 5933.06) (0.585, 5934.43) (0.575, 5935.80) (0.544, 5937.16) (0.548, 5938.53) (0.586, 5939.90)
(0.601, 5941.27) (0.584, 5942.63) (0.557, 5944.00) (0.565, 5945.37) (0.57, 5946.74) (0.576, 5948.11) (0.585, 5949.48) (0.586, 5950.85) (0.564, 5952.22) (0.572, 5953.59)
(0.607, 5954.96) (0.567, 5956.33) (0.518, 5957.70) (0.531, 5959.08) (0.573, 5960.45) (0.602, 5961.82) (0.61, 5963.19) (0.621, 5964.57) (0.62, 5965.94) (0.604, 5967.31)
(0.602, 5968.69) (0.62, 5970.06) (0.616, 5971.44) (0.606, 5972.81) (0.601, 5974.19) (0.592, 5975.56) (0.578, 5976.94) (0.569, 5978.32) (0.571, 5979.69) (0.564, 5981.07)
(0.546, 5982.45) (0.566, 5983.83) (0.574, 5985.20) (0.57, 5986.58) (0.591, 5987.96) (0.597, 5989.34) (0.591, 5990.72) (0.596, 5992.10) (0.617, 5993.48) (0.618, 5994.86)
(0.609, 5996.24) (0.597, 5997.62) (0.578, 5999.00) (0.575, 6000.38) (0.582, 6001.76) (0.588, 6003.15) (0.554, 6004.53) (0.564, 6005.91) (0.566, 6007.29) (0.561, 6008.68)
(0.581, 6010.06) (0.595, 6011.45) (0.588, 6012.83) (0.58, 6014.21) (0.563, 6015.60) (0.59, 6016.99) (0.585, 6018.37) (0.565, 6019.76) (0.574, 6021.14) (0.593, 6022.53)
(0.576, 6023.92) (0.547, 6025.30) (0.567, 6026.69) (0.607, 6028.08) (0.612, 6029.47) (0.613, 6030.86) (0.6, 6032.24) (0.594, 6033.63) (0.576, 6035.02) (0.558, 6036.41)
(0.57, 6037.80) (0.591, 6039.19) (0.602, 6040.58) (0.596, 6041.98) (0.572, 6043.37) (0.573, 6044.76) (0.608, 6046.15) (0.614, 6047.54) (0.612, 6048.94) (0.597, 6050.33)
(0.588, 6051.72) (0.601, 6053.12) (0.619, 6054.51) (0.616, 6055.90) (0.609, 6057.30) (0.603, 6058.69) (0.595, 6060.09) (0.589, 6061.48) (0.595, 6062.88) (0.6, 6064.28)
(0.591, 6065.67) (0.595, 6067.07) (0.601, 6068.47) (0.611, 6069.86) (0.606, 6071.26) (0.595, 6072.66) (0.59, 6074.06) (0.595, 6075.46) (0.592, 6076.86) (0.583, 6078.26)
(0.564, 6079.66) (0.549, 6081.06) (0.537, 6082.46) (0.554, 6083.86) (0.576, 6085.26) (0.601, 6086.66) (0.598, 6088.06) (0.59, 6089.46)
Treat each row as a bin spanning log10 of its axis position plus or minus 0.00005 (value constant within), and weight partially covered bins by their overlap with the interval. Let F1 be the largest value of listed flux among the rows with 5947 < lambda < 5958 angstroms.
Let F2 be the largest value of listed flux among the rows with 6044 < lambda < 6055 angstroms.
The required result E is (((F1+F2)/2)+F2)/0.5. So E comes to 2.46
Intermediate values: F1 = 0.607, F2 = 0.619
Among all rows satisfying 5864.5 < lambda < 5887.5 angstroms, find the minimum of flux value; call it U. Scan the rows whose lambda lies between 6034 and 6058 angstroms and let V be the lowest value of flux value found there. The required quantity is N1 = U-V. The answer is 0.01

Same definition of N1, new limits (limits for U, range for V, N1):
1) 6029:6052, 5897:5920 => 0.09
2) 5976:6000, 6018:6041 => 0.00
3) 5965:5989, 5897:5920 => 0.08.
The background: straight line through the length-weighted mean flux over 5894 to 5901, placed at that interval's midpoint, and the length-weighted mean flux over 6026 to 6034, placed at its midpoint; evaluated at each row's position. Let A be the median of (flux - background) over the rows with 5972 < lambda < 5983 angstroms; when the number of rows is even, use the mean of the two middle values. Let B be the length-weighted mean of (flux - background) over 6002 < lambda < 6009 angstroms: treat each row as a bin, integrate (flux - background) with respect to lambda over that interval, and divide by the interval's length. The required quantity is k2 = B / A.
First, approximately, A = 0.02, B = -0.01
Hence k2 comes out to -0.4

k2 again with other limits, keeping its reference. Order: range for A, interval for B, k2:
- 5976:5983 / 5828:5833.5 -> 10.7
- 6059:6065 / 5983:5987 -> -0.3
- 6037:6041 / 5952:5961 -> -1.7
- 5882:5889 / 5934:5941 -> 0.4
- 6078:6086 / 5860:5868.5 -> -1.5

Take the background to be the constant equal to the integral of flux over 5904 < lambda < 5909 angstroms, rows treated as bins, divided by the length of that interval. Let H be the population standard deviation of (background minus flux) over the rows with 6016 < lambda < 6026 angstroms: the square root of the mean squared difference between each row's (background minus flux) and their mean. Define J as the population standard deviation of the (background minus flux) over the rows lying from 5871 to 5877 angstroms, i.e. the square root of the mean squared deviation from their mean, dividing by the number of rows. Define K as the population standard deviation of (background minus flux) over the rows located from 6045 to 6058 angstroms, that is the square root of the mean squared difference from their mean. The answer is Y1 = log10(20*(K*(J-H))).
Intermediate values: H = 0.0148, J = 0.0160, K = 0.0094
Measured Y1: -3.6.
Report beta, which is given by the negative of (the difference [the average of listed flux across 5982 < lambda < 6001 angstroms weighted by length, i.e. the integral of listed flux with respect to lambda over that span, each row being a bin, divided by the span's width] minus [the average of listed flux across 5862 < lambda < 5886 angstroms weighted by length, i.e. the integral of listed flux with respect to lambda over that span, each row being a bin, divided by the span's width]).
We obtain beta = 0.005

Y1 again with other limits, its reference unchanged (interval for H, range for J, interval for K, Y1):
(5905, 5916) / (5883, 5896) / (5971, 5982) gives -1.6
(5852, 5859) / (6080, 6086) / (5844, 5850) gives -3.0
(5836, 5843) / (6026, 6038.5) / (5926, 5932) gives -3.2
